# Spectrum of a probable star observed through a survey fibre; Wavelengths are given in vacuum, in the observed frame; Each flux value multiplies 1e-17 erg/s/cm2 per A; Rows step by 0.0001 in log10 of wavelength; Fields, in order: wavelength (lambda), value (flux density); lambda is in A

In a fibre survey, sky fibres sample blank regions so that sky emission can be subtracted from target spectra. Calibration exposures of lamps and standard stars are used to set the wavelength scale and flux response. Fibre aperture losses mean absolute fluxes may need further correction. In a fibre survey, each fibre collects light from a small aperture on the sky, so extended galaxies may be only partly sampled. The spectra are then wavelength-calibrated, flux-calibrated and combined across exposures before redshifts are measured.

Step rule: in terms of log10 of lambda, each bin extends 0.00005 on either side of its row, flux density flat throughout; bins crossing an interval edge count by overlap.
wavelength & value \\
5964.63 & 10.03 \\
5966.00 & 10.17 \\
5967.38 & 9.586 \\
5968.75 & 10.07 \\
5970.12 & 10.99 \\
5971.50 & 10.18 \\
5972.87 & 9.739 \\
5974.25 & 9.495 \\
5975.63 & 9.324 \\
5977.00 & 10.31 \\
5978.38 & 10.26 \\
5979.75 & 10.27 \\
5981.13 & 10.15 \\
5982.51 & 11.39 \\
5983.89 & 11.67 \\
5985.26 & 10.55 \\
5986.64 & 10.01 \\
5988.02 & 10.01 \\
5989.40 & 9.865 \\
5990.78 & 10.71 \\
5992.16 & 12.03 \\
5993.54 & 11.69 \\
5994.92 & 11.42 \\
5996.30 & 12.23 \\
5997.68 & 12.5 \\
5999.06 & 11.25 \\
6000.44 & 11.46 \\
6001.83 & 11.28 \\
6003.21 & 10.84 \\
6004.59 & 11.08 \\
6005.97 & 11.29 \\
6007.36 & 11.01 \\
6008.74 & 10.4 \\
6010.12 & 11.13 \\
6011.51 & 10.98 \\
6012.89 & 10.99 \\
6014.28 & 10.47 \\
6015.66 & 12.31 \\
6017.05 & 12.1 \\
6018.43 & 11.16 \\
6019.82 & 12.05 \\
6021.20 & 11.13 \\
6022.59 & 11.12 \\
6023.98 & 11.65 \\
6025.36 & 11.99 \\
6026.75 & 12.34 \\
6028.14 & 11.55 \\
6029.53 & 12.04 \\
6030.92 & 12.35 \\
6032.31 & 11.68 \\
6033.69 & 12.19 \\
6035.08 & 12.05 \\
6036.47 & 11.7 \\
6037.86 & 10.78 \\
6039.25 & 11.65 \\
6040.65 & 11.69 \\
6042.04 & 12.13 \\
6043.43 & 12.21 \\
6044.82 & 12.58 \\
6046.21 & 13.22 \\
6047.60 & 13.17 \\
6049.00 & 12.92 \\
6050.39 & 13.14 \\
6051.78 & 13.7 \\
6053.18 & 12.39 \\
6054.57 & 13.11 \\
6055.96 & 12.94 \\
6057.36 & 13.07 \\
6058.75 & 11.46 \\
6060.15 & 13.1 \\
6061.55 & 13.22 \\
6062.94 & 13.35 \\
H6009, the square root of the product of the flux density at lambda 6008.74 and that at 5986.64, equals 10.2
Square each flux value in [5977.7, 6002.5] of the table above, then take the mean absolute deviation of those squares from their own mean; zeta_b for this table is 16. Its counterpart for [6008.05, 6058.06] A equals 16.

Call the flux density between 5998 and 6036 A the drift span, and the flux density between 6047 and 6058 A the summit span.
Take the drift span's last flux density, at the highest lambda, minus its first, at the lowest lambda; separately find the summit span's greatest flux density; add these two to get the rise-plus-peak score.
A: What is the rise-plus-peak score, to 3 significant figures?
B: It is 14.5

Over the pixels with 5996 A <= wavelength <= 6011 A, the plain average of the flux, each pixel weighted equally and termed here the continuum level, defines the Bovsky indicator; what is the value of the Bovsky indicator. 11.3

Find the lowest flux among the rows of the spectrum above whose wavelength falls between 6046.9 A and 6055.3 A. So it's 12.39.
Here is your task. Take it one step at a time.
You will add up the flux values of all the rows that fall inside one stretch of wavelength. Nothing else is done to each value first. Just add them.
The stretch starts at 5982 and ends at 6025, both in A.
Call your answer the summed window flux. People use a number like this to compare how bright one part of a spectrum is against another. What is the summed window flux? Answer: 348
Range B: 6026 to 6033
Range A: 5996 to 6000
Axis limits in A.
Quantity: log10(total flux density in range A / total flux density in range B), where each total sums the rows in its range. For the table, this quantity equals -0.2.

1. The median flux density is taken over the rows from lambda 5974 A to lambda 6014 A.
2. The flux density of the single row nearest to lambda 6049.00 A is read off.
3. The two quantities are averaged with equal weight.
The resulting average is 12.0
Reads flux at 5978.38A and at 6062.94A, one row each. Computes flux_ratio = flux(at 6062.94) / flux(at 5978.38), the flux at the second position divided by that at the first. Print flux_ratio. 1.30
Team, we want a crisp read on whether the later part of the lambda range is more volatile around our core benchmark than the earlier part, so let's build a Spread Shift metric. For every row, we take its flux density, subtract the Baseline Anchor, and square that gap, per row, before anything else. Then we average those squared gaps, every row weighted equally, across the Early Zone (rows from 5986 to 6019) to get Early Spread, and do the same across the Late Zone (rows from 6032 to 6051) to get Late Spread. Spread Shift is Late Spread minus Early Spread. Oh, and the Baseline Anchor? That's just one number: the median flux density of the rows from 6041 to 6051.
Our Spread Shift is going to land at -2.59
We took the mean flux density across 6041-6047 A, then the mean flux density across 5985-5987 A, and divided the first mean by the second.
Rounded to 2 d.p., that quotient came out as 1.22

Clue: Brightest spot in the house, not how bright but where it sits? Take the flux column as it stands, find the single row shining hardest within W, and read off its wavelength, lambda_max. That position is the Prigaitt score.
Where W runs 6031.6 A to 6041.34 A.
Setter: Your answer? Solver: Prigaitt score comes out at 6033.69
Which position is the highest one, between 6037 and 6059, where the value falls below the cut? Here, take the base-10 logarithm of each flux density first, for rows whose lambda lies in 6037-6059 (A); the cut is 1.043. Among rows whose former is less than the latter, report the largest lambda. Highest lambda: 6037.86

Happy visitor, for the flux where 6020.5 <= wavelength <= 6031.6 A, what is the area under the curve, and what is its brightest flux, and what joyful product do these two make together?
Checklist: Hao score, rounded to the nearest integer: 1614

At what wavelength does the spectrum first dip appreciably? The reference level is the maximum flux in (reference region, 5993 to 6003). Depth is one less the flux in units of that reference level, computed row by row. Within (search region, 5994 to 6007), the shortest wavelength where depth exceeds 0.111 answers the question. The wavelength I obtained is 6003.21 A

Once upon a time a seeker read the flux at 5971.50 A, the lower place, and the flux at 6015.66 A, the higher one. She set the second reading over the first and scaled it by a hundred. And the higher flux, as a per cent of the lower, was 121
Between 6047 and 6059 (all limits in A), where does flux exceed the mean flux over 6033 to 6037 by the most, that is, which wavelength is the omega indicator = 6051.78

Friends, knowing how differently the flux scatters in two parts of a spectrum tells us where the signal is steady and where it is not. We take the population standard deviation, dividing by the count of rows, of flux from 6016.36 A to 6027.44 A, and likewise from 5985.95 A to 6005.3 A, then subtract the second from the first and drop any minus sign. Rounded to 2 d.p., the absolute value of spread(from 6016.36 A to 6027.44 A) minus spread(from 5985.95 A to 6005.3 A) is 0.33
